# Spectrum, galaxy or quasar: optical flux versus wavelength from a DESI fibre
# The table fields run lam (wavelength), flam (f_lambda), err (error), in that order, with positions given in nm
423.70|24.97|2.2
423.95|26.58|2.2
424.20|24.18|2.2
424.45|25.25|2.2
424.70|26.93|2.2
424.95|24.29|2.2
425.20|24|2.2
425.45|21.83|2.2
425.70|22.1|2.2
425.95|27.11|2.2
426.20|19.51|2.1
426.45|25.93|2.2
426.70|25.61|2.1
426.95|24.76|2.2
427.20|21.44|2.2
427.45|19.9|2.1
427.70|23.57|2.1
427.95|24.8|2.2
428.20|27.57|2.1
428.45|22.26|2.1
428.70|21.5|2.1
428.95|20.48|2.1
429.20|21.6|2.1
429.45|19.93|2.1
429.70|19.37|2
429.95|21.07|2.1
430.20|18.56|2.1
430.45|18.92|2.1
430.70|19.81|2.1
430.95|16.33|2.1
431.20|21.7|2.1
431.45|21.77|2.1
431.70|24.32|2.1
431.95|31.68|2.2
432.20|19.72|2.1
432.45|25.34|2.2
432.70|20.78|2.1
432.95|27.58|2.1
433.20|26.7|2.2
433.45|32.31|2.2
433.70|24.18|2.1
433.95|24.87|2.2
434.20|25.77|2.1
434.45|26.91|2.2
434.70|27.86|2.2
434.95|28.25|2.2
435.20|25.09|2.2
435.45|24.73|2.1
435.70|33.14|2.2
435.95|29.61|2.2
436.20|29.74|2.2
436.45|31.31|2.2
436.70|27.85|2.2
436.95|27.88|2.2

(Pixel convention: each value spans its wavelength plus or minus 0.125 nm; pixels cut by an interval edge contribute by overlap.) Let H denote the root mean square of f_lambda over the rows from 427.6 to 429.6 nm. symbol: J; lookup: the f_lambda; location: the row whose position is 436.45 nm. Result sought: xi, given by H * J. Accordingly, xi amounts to 715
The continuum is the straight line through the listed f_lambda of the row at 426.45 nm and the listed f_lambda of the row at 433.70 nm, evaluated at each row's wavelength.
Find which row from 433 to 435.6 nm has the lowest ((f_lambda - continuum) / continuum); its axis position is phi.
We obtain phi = 433.70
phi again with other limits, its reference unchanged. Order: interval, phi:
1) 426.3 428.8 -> 427.45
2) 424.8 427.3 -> 426.20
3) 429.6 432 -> 430.95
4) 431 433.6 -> 432.20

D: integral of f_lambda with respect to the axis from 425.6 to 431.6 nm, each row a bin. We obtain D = 131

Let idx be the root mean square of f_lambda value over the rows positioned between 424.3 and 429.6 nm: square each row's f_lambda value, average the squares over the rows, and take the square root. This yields 23.5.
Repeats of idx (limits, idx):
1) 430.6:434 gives 24.5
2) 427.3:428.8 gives 23.4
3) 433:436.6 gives 28.0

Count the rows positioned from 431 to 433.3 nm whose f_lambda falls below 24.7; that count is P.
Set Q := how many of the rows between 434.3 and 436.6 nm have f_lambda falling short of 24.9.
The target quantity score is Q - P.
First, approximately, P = 5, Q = 1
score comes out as -4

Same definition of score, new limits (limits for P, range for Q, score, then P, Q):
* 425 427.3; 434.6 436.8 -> -4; 5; 1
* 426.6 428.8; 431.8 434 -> -1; 5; 4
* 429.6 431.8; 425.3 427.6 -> -3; 9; 6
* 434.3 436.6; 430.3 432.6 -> 7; 0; 7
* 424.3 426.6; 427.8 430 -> 3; 5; 8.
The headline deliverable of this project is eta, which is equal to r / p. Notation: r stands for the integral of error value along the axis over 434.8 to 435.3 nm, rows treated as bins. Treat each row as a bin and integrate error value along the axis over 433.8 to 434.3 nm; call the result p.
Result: 1.02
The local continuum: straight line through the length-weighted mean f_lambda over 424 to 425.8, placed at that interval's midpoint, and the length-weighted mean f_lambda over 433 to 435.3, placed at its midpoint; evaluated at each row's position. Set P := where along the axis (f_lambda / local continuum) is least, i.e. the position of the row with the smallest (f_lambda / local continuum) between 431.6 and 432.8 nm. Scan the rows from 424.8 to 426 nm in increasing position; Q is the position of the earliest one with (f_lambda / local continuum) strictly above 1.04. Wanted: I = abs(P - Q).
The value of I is 6.25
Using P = 432.20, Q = 425.95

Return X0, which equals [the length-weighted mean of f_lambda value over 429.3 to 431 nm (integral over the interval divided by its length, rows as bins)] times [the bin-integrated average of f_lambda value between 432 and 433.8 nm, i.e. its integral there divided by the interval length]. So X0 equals 492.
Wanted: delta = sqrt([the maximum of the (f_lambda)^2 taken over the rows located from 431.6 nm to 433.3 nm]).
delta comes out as 31.7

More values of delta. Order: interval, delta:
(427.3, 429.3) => 27.6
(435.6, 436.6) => 33.1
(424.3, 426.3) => 27.1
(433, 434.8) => 32.3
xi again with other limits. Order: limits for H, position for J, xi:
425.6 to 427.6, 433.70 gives 567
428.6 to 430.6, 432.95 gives 557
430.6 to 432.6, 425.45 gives 502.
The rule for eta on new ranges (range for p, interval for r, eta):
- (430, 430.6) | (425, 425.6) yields 1.05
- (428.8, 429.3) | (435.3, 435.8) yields 1.02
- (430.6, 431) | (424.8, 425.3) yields 1.31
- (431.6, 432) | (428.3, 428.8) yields 1.22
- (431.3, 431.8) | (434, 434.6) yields 1.23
